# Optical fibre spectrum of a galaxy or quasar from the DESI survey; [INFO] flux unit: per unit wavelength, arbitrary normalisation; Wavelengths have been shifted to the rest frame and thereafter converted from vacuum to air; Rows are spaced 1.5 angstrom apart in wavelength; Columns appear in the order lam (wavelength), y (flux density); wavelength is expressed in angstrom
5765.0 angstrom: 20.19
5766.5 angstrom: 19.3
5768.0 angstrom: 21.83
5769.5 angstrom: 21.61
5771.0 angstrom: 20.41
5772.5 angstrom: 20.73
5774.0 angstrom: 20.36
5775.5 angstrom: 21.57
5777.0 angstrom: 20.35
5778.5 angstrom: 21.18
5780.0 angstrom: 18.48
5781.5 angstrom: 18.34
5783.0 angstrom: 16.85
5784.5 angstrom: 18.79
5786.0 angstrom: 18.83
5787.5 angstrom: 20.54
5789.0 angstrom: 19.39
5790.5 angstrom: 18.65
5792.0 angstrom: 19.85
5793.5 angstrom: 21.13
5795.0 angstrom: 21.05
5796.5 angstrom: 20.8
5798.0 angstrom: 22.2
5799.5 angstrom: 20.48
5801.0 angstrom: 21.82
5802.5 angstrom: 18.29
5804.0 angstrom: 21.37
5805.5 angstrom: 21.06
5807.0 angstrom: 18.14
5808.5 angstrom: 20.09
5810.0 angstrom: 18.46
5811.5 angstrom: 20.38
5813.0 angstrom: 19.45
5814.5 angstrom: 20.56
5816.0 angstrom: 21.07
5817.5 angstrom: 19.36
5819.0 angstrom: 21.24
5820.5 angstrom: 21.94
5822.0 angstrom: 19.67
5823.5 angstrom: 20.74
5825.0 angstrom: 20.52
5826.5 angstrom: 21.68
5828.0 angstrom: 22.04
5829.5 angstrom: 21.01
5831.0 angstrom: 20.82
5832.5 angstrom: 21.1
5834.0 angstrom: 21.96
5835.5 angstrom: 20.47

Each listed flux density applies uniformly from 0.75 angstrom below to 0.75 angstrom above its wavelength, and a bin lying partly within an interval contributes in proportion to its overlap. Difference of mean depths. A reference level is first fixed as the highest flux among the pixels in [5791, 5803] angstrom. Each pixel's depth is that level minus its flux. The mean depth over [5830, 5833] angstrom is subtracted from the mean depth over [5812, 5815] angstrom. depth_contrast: 1.0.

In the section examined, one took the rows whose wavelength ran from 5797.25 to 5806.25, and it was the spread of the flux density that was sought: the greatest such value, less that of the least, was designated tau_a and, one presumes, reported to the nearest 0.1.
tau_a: 3.9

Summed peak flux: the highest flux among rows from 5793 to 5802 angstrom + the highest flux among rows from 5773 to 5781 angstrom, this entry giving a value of 43.8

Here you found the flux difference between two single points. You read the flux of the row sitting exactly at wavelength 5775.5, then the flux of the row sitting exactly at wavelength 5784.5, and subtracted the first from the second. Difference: -2.8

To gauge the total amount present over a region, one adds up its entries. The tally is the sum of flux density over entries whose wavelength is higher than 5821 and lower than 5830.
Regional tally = 126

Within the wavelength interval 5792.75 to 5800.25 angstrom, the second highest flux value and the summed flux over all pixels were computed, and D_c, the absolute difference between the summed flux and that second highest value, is 84.5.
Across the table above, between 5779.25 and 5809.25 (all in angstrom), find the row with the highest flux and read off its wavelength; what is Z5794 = 5798.0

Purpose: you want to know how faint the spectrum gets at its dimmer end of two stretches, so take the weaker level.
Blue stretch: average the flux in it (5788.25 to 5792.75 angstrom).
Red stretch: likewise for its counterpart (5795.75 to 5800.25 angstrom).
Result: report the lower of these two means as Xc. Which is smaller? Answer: 19.3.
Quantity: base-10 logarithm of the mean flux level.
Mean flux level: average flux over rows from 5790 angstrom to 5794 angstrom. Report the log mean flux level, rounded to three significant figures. 1.30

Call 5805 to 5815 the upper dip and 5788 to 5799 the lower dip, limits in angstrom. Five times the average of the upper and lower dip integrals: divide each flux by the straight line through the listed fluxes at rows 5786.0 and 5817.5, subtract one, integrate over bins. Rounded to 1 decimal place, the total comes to 2.7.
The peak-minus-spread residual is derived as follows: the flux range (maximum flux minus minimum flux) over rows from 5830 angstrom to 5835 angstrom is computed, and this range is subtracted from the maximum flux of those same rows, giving 20.8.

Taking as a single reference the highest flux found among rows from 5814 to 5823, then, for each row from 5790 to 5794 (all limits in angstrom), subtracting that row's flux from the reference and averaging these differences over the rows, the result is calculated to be 2.1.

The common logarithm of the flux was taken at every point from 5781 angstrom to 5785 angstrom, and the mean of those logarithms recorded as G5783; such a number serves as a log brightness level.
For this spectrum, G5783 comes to 1.25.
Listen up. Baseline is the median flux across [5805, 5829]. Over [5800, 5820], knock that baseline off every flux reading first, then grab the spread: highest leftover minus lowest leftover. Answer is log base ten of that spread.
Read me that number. 0.57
